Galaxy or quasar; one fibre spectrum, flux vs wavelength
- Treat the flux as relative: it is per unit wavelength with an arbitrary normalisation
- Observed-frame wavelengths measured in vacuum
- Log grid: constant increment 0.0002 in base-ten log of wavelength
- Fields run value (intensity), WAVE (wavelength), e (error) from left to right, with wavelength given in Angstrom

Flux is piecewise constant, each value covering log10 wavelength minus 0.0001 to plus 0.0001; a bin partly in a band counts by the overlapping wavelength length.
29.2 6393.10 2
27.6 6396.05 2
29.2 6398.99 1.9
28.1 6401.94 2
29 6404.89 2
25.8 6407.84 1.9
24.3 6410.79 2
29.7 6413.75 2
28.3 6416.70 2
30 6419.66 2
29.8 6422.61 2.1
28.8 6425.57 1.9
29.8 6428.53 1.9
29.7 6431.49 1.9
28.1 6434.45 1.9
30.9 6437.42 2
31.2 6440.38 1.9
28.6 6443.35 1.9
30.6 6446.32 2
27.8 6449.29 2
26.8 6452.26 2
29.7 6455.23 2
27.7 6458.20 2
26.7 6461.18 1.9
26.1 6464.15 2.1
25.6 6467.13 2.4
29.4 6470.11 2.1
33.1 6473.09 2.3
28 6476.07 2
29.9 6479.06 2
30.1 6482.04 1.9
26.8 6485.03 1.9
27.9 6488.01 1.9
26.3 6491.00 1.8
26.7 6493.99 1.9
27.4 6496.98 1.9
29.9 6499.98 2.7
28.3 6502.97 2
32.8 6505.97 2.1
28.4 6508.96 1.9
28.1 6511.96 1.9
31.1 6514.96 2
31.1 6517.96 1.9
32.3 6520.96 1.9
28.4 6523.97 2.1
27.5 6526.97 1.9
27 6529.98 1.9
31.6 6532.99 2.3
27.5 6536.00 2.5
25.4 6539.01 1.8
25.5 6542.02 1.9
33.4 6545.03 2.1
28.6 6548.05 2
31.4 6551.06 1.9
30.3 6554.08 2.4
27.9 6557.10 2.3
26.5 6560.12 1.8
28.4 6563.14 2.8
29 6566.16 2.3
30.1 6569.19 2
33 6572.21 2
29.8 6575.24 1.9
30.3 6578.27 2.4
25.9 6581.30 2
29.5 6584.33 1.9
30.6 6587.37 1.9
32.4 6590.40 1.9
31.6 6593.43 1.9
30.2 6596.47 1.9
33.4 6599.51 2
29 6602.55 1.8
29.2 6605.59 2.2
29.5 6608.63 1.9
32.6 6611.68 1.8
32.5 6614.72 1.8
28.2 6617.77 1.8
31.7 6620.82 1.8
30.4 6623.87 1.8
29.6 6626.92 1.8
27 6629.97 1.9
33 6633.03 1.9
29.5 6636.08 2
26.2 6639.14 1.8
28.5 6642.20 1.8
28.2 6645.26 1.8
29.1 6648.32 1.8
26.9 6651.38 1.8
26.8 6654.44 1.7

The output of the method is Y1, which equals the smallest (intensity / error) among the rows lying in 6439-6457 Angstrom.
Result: 13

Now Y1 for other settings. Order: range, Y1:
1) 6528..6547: 11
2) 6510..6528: 14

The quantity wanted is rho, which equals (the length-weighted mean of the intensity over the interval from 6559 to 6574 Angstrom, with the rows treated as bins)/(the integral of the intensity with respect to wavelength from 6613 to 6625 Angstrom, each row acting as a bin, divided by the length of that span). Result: 0.96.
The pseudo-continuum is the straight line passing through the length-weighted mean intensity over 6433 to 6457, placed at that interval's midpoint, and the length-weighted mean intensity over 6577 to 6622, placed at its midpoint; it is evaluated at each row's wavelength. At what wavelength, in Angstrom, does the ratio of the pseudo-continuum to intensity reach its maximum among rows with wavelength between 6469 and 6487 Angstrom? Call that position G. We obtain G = 6485.03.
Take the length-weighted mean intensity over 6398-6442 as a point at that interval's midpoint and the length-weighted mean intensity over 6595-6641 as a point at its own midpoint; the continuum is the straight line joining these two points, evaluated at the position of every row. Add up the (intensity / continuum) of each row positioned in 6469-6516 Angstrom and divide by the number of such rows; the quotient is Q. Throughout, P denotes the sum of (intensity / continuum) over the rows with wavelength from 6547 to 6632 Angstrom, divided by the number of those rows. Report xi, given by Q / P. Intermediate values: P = 1.00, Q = 0.990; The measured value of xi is 0.99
